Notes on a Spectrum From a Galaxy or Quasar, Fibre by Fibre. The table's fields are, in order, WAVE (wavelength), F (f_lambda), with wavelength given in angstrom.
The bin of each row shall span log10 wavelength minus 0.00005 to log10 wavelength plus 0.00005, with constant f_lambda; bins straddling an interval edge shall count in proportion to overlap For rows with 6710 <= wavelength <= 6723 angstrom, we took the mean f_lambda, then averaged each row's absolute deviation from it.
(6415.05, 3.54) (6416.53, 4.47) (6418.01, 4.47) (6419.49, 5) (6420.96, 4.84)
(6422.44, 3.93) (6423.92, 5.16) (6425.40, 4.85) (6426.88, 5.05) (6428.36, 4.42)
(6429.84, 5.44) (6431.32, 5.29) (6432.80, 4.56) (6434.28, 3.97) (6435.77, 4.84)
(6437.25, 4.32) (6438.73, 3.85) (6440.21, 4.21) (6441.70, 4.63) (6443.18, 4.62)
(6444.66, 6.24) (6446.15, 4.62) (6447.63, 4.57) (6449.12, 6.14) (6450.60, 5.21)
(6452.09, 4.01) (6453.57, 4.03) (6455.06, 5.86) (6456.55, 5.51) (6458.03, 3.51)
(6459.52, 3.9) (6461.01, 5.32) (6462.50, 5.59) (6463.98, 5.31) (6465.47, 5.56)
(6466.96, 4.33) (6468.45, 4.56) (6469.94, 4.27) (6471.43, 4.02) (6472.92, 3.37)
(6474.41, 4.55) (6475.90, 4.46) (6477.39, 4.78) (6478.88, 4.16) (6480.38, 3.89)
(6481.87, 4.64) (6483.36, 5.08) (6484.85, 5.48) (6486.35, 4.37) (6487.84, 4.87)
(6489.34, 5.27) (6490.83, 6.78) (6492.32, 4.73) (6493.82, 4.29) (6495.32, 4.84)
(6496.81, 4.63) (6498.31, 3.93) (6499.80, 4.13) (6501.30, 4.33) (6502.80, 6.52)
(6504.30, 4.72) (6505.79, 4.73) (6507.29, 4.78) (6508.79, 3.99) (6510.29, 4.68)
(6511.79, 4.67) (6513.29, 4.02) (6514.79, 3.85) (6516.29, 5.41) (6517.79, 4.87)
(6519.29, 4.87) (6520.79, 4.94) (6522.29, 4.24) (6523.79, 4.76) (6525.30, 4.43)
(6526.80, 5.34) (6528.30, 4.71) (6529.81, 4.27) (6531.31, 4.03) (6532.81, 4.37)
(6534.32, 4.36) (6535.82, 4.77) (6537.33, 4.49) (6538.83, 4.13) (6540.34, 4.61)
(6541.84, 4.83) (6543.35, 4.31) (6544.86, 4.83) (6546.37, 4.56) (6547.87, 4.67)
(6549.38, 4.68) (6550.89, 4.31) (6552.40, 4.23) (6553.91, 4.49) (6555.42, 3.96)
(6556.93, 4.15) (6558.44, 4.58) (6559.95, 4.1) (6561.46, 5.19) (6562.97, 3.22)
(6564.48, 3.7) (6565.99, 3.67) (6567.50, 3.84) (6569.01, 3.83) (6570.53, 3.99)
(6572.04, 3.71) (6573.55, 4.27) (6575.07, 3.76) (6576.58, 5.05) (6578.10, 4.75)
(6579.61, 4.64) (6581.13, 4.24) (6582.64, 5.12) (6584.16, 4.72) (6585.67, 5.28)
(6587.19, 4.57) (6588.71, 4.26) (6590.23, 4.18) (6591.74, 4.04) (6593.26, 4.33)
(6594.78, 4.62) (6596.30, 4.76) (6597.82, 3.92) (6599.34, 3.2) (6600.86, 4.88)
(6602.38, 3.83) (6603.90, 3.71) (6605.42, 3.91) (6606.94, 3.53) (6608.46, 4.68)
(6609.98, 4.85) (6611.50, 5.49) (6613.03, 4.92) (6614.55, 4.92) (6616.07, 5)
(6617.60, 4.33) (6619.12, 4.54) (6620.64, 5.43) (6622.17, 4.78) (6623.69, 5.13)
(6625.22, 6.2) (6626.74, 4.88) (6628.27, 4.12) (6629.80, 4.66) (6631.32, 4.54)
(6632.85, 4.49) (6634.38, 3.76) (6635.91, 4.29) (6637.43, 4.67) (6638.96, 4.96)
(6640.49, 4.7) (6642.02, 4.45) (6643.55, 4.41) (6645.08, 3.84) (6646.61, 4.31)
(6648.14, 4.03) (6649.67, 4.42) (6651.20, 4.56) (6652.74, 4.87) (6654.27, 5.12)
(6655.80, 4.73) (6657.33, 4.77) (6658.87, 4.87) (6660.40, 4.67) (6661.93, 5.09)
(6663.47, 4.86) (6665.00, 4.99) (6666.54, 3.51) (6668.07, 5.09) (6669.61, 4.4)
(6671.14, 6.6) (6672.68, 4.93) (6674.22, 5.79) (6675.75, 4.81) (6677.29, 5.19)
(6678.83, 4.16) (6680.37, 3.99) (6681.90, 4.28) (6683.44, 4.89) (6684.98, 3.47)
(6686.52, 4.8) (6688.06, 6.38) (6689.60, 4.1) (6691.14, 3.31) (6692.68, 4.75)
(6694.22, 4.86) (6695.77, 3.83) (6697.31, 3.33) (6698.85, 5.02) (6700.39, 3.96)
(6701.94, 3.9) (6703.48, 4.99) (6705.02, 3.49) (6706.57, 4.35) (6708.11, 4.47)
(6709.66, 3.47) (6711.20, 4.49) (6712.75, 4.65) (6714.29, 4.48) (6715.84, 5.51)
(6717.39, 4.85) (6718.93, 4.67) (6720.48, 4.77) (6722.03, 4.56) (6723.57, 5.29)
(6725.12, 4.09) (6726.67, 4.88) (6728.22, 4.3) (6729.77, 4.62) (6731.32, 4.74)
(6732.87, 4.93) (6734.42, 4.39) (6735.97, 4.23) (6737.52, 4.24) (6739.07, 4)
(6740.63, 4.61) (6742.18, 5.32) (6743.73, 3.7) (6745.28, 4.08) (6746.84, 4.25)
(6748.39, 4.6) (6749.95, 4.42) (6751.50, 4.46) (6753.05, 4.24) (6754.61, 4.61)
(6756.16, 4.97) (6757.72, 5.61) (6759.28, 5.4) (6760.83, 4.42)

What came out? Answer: 0.22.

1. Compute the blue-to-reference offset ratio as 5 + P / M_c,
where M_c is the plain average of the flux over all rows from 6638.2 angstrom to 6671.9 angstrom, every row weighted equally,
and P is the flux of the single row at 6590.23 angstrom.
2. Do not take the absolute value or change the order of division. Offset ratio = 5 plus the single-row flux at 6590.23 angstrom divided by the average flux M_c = 5.89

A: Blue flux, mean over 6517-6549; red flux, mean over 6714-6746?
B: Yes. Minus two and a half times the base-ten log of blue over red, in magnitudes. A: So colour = 0.00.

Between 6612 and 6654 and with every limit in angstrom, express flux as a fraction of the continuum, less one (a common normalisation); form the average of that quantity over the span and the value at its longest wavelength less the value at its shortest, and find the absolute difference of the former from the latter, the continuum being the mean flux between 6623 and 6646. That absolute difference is 0.02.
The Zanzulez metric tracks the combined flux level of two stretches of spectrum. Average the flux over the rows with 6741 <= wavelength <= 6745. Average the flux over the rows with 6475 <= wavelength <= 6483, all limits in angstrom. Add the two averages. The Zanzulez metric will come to 8.90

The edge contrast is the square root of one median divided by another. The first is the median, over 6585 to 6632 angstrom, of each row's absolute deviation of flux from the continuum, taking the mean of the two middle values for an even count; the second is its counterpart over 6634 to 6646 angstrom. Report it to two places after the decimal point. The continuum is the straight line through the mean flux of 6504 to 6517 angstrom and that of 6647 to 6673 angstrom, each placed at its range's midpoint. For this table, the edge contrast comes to 1.08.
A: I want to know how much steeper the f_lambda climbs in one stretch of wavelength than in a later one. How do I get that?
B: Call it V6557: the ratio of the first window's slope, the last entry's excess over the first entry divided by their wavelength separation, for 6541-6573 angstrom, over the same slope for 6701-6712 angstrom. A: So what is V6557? -0.6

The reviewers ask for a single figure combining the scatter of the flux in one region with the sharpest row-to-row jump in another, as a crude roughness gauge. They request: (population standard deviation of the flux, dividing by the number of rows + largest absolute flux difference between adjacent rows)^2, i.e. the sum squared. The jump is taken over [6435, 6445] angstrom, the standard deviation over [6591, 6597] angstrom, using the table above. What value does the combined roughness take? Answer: 3.60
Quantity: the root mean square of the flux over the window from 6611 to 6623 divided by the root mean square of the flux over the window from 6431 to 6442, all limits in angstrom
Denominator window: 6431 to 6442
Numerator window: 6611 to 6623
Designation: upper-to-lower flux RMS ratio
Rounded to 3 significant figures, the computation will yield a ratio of 1.10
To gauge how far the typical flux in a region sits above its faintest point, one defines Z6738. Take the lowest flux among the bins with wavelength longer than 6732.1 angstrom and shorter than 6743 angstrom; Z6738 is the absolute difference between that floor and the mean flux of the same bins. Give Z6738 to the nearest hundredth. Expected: 0.53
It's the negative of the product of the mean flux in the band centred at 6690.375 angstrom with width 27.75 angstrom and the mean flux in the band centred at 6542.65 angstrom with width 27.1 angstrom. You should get -19.5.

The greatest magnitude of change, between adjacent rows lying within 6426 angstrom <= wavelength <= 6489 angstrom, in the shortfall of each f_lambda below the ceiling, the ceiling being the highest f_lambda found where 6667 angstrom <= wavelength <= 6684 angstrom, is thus 2.0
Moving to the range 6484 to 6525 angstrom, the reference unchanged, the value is 2.2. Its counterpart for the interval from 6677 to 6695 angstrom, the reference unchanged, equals 2.3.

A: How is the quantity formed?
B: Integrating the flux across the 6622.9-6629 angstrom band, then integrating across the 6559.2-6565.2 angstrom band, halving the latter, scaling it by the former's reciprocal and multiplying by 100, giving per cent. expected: 39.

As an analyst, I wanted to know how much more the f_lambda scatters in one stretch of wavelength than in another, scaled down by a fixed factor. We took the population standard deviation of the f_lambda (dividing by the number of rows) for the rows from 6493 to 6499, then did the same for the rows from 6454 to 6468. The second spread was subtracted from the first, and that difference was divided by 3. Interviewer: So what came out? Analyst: -0.15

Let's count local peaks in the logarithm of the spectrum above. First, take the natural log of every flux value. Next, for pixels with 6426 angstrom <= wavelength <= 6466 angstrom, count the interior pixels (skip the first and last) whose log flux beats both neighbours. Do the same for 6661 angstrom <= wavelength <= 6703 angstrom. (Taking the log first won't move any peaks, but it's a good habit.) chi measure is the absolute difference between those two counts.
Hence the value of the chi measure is 2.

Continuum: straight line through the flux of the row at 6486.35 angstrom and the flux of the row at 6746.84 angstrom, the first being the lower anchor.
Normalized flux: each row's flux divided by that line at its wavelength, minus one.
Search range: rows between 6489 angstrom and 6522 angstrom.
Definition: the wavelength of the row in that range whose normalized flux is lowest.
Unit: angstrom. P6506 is 6514.79 angstrom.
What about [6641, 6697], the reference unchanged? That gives 6691.14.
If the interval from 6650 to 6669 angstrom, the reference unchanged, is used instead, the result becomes 6666.54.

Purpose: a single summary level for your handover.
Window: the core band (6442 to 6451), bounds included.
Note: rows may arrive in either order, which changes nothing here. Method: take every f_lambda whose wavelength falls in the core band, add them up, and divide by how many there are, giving 5.2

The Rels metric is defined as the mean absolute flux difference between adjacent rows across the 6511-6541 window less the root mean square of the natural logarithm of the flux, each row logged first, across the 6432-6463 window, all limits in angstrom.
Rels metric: -1.10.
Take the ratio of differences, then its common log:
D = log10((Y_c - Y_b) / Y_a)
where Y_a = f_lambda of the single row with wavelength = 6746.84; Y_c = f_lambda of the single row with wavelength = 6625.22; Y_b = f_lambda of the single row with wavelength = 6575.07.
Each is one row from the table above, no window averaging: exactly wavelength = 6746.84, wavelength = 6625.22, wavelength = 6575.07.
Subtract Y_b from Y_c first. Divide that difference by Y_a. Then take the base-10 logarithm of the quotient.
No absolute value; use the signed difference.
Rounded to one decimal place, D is -0.2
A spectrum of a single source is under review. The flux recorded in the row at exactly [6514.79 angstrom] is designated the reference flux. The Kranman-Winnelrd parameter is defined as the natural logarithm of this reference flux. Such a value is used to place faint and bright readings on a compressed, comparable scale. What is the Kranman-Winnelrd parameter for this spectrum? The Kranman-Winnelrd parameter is 1.35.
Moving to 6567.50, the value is 1.35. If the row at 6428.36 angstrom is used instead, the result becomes 1.49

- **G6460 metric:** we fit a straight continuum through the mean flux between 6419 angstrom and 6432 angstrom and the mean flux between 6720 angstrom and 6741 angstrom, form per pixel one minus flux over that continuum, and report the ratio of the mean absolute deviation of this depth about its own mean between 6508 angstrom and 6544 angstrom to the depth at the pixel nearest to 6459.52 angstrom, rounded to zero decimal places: 0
